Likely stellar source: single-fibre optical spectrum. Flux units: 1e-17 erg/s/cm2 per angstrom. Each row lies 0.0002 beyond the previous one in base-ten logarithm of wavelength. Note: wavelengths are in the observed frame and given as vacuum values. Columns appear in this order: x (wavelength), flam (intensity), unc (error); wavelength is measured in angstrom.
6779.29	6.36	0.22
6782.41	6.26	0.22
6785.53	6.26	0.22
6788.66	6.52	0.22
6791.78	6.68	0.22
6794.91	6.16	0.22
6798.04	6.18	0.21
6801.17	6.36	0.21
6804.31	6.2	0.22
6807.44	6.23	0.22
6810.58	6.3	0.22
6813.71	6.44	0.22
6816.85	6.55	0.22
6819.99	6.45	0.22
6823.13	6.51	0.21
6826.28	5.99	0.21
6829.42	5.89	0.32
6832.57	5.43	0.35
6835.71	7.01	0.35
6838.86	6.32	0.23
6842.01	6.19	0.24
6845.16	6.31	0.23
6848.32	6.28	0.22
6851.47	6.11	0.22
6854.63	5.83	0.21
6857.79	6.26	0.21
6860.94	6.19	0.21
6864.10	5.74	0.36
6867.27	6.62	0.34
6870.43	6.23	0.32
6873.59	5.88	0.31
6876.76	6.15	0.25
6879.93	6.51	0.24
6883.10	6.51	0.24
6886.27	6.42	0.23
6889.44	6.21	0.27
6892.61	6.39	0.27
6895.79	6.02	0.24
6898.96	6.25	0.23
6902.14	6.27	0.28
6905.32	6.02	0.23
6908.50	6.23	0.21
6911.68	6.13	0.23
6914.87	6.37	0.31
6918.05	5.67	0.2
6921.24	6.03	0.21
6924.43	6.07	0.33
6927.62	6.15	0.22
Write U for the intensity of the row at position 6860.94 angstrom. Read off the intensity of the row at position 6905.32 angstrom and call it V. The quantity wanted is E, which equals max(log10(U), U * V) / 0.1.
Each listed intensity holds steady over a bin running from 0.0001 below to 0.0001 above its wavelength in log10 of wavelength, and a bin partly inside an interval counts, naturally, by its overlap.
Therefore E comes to 373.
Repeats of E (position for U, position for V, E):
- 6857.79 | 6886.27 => 402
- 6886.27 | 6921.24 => 387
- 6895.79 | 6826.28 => 361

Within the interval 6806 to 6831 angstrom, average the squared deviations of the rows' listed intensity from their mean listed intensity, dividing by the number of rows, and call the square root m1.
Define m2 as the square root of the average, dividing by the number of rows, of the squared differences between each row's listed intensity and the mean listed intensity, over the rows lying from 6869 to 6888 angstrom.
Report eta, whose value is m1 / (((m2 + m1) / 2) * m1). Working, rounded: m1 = 0.23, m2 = 0.23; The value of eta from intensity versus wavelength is 4.4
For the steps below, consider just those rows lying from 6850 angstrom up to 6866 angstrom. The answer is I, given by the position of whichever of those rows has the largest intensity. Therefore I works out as 6857.79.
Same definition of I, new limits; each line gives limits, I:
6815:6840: 6835.71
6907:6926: 6914.87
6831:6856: 6835.71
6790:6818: 6791.78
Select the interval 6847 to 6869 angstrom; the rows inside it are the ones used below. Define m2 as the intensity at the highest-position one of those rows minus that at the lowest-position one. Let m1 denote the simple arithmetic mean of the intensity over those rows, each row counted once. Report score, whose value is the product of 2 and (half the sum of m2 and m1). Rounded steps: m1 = 6.15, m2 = 0.3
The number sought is 6.5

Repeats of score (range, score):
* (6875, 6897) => 6.2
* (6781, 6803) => 6.4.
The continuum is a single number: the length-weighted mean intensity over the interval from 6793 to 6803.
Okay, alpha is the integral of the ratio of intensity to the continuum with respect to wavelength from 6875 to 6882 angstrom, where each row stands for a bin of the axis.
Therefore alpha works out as 7.1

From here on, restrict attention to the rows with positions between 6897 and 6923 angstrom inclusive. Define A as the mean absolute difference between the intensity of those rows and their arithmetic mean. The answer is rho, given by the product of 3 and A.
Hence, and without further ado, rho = 0.48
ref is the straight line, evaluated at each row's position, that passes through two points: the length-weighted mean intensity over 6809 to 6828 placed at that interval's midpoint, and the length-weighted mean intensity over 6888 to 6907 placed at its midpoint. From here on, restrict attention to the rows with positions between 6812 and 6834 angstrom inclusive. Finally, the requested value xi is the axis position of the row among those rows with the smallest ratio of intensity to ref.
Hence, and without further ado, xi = 6832.57 angstrom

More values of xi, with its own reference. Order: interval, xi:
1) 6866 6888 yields 6873.59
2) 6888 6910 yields 6895.79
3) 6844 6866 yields 6864.10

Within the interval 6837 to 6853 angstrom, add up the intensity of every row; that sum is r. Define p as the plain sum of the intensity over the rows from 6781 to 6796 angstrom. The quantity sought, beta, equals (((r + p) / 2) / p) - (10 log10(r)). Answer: -13.95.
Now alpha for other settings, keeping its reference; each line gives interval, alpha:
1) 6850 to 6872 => 21.6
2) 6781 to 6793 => 12.4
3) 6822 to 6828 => 6.0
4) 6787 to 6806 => 19.3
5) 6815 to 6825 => 10.4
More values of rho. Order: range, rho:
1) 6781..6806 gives 0.43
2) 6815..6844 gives 1.03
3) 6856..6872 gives 0.58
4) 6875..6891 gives 0.43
